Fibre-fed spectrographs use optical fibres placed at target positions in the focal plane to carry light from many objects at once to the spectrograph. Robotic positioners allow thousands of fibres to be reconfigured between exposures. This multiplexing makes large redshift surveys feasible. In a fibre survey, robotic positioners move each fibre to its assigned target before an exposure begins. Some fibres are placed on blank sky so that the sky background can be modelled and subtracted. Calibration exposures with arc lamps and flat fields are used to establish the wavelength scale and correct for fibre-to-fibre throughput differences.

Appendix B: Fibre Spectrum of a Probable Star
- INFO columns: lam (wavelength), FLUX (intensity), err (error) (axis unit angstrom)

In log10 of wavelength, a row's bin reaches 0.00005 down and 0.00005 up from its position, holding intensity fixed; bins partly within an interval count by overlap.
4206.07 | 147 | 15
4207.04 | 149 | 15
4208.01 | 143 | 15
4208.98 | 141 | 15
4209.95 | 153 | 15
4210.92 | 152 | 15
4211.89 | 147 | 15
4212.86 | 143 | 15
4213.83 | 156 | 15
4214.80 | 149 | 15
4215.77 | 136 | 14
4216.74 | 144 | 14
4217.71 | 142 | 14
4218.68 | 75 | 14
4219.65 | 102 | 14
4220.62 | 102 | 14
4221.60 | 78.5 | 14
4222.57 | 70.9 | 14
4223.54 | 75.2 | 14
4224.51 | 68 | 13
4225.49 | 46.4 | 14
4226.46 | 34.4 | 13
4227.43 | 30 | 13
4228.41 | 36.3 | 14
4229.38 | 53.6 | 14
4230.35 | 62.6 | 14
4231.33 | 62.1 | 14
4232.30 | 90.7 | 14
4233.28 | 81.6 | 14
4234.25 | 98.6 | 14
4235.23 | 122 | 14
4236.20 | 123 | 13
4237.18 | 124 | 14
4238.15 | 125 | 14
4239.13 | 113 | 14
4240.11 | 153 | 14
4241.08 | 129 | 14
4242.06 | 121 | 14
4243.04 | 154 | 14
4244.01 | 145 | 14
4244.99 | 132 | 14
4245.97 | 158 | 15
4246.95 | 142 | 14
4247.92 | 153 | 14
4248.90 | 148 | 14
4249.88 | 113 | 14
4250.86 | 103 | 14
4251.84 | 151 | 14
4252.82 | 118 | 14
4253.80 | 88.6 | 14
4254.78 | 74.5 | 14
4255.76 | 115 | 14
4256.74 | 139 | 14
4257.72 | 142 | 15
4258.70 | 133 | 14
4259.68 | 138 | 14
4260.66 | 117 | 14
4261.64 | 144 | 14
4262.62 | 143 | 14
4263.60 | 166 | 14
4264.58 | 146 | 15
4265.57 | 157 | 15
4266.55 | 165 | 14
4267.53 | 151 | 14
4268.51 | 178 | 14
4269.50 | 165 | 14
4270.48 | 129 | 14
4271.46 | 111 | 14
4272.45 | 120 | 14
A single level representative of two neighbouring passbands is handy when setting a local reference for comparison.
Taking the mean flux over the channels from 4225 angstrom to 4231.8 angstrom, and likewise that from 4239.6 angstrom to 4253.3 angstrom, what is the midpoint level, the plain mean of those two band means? 92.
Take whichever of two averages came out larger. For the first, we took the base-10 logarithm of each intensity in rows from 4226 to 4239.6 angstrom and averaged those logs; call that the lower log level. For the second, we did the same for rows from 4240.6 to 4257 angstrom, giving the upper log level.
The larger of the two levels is 2.10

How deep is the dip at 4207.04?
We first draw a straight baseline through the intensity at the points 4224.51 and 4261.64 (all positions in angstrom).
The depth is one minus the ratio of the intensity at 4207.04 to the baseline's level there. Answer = -3.6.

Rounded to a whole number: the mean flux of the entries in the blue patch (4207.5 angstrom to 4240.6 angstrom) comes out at 104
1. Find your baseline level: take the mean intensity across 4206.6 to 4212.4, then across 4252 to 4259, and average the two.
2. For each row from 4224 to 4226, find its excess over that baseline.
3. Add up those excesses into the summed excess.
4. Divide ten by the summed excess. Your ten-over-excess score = -0.067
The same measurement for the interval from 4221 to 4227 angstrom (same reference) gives -0.024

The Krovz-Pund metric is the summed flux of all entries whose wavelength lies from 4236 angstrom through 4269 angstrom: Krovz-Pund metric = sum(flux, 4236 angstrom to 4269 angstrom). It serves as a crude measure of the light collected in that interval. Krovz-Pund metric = 4602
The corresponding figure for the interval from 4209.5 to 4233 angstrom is 2310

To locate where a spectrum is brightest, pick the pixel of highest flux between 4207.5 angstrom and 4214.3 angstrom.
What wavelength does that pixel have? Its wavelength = 4213.83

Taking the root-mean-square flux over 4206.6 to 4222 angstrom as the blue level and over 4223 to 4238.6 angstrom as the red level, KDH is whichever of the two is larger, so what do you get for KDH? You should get 135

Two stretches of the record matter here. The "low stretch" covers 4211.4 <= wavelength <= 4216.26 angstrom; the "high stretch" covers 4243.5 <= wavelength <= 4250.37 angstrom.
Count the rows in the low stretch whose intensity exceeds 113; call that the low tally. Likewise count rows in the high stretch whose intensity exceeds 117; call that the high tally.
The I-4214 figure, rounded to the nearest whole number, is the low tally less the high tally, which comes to -1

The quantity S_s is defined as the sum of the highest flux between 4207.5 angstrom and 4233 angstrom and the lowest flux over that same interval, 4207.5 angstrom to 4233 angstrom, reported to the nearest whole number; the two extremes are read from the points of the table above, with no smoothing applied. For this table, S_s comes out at 186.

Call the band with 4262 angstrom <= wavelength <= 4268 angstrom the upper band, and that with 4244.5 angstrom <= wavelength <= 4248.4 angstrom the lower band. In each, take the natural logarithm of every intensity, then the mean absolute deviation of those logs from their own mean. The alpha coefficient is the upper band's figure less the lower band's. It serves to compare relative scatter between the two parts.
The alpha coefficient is -0.012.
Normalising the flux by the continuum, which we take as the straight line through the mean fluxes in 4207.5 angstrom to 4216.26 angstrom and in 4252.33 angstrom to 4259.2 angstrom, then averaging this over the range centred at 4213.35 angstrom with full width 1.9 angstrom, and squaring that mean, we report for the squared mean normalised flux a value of 1.1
